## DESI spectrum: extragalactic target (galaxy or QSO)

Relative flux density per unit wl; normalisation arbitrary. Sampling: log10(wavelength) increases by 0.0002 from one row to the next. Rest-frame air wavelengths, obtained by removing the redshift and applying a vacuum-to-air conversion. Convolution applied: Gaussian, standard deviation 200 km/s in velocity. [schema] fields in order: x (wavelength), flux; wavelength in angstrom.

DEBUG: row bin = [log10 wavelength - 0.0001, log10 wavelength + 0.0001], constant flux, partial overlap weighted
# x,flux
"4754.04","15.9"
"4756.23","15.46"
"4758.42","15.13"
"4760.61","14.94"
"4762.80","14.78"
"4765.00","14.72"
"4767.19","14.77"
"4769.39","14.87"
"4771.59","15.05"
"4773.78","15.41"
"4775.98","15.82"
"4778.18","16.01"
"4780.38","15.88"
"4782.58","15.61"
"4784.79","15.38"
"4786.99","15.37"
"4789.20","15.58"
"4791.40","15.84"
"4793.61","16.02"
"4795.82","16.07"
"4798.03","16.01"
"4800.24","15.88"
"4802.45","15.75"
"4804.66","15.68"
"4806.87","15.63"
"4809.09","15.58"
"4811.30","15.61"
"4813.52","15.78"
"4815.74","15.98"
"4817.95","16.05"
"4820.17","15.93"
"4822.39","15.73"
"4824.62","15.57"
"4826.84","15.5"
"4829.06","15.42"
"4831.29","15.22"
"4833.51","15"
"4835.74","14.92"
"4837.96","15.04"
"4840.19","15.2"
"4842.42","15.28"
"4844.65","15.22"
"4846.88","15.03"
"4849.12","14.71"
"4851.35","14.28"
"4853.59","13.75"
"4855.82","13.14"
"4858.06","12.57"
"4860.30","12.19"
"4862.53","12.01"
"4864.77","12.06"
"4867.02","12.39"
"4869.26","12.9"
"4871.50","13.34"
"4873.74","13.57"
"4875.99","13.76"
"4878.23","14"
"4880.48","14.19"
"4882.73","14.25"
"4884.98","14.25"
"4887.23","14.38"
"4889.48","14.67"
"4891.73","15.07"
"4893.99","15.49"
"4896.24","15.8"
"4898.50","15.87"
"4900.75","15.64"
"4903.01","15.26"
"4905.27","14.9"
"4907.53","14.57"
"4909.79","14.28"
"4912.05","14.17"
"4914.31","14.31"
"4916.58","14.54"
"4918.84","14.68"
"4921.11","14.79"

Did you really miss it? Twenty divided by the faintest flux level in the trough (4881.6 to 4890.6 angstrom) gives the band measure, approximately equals 1.40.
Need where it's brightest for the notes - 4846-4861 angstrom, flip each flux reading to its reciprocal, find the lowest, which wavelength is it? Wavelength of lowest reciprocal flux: 4846.88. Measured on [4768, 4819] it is 4795.82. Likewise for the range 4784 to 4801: 4795.82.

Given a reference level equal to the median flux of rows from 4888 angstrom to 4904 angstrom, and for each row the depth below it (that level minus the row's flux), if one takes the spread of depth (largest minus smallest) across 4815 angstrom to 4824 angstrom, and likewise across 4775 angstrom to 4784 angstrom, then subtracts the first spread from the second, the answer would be 0.1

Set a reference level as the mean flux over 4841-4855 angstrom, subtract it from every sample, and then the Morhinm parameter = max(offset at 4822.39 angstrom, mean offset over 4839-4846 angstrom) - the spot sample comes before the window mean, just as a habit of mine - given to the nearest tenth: 1.0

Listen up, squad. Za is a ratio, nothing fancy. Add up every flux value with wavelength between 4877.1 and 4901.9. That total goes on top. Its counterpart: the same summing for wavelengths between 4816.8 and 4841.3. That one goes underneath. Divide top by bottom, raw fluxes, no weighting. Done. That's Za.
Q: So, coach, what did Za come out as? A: 0.96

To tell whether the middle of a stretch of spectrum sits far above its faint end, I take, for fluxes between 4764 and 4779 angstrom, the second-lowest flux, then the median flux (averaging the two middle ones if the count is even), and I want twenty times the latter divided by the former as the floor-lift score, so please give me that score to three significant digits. 20.4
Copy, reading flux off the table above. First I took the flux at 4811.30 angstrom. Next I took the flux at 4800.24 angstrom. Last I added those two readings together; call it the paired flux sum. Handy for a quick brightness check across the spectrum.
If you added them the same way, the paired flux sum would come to 31.5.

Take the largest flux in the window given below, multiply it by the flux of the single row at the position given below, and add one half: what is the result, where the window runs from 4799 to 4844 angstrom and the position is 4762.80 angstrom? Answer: 238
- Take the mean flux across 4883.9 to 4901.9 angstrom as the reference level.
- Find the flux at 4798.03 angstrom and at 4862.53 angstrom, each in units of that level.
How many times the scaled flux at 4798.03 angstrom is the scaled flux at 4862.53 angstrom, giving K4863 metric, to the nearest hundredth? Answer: 0.75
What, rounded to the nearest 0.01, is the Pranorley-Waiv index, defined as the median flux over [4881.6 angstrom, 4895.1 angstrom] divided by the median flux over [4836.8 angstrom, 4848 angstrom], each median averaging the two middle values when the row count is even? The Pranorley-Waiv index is 0.96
